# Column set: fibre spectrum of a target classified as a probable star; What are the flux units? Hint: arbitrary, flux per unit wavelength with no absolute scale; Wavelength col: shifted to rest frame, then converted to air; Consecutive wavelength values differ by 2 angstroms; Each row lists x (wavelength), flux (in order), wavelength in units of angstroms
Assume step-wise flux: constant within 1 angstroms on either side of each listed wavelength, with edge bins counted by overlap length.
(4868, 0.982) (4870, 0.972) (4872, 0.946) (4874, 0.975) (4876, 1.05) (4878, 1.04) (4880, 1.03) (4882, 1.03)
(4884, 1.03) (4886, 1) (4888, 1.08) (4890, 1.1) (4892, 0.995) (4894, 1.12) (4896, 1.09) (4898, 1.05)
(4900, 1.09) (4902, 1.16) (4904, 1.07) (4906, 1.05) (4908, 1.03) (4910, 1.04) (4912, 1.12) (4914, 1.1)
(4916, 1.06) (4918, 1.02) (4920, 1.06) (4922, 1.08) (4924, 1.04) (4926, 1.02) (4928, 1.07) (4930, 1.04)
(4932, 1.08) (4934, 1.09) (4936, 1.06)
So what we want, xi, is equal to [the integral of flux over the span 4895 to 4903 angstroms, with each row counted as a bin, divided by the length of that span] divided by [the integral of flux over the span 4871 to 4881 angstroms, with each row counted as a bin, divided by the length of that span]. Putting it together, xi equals 1.09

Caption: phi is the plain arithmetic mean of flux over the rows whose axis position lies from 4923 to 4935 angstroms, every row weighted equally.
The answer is 1.057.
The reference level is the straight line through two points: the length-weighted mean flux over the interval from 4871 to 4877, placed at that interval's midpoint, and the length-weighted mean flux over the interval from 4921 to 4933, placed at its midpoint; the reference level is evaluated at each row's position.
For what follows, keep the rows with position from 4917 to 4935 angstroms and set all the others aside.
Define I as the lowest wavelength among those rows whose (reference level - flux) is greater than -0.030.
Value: 4918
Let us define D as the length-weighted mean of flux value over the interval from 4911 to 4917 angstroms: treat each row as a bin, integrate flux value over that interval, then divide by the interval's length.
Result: 1.093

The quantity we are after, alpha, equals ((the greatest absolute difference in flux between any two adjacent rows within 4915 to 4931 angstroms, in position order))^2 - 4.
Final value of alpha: -4.00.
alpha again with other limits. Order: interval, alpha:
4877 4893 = -3.99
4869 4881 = -3.99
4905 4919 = -3.99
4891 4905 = -3.98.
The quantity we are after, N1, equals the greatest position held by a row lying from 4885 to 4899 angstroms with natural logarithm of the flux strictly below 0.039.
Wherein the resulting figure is 4892 angstroms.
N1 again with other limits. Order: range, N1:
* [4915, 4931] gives 4926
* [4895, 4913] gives 4908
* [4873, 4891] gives 4886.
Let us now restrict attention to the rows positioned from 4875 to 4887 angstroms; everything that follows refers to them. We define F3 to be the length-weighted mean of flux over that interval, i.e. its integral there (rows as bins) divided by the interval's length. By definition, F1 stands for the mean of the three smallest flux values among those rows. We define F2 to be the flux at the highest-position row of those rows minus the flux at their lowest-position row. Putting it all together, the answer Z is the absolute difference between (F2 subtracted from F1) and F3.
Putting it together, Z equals 0.04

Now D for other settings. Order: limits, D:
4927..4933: 1.063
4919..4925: 1.060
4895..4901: 1.077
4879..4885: 1.030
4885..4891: 1.060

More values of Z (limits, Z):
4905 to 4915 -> 0.08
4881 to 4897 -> 0.11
